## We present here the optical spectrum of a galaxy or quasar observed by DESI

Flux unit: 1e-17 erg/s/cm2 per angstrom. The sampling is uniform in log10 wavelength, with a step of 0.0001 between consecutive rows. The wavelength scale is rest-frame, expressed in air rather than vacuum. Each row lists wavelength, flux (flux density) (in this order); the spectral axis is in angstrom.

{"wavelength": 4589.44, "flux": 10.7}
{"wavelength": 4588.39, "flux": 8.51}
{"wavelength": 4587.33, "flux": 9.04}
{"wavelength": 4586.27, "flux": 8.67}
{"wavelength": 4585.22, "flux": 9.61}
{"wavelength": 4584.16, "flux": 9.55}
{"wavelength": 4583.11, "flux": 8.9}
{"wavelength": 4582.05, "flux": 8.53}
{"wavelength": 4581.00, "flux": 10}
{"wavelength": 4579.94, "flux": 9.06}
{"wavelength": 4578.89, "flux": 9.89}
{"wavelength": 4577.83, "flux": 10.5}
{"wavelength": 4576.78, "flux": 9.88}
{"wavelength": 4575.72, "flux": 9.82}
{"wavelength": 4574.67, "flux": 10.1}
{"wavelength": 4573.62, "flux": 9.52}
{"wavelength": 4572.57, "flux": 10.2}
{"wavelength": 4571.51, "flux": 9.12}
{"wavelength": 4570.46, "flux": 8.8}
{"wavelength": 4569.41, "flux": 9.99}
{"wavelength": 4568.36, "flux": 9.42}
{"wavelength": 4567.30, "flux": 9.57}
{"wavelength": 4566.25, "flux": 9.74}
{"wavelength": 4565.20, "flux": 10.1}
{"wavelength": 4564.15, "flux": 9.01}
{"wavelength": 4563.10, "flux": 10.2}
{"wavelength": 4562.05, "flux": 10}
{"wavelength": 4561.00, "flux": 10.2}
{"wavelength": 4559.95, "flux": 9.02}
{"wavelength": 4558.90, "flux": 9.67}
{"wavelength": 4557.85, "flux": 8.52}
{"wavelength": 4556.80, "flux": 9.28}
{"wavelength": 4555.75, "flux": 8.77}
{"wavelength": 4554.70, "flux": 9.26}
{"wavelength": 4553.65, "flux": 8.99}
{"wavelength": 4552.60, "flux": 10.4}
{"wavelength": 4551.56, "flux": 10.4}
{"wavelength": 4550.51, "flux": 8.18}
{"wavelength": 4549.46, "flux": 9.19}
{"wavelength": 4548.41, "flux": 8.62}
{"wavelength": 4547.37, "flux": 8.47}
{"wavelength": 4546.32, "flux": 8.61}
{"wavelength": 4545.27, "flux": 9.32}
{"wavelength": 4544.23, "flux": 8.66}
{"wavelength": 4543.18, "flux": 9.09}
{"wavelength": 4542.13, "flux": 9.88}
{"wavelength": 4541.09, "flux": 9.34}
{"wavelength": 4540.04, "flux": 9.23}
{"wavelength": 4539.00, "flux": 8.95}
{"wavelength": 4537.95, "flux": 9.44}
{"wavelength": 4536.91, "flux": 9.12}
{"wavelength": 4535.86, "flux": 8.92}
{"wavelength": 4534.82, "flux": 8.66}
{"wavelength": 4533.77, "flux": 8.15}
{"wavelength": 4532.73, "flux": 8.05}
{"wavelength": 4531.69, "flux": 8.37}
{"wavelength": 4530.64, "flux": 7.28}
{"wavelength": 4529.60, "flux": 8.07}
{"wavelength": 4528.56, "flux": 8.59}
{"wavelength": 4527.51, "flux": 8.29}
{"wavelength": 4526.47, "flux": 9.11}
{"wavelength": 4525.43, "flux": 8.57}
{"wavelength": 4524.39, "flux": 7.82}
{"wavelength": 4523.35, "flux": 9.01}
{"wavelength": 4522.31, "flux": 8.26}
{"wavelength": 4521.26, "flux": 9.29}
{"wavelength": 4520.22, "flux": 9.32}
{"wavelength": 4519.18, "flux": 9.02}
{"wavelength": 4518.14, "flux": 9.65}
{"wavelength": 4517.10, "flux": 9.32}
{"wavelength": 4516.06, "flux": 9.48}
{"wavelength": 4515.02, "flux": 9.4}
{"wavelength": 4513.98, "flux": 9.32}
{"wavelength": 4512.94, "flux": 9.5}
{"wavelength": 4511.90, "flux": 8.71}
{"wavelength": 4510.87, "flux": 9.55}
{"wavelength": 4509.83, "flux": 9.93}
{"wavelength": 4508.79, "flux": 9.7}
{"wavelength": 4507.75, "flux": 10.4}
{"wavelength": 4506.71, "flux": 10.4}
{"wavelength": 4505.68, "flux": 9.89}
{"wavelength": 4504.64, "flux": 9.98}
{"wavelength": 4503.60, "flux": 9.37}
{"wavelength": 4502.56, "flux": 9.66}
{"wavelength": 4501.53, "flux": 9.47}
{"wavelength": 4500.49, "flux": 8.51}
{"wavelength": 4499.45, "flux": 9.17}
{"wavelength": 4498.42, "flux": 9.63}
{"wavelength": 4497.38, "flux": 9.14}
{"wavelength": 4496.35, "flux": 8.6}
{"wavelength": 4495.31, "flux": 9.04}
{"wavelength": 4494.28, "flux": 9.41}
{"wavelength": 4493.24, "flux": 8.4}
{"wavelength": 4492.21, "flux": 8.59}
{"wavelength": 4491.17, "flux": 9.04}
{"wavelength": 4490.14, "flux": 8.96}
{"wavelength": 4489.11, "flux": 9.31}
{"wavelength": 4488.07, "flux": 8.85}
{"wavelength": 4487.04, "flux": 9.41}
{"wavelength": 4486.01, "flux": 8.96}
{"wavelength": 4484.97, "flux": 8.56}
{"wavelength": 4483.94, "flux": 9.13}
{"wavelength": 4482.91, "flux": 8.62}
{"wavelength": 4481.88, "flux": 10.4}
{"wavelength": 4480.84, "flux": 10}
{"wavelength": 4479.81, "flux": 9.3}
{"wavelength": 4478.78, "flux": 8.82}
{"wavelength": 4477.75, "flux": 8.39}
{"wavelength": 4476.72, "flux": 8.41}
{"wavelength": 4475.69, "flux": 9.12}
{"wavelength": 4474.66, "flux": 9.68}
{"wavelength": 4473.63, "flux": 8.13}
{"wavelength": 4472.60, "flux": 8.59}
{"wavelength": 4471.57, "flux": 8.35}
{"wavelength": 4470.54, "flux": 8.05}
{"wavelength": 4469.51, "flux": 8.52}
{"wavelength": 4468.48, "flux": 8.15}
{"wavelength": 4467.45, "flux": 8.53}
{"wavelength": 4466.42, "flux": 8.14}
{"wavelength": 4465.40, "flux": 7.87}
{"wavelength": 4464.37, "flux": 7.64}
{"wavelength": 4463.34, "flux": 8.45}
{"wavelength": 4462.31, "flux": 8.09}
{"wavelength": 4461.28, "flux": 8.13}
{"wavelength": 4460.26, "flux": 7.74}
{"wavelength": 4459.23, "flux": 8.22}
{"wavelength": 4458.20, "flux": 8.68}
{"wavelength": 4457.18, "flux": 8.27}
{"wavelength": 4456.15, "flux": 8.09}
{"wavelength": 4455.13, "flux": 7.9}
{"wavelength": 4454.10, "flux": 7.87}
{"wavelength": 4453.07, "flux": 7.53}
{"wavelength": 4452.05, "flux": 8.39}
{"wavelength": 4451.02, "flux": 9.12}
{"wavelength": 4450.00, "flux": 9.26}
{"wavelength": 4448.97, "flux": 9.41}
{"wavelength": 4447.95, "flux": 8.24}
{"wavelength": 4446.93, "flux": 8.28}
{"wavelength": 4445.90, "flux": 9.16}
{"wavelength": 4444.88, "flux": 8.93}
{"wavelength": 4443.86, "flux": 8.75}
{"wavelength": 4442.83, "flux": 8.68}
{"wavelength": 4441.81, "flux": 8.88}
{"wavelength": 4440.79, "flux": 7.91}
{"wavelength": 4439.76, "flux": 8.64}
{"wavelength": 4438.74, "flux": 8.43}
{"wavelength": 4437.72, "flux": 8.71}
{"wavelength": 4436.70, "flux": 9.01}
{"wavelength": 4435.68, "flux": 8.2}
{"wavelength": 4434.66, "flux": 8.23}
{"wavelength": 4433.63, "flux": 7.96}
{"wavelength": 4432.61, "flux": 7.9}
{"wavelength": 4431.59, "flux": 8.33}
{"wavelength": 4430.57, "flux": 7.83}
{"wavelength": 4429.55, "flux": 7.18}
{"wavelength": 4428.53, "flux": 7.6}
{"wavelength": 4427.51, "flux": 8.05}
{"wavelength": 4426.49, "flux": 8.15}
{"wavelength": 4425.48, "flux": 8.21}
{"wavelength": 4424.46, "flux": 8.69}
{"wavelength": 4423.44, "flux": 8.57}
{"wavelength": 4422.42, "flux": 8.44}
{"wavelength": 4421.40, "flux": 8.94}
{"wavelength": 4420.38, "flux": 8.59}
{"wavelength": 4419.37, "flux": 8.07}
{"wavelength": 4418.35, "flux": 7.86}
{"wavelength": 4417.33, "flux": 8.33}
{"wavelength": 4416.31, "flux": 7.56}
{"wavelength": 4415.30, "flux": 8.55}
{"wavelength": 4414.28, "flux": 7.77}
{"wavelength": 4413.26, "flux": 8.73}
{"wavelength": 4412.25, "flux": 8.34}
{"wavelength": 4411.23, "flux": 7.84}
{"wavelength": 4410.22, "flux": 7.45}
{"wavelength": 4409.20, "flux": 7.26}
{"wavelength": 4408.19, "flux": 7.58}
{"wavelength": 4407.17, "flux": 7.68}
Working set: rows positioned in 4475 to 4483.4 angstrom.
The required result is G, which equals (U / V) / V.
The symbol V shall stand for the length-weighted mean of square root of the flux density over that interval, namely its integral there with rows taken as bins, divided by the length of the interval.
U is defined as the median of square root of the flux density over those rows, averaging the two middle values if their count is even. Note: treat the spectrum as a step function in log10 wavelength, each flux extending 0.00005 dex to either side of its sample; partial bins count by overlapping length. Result 0.3279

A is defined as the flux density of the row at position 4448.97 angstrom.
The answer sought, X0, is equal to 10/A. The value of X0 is 1.06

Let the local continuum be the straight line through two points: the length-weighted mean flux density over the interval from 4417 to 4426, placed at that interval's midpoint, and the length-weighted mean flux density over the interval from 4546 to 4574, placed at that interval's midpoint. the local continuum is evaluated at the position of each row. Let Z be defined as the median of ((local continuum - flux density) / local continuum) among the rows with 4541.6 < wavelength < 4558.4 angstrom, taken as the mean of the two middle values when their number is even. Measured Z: 0.03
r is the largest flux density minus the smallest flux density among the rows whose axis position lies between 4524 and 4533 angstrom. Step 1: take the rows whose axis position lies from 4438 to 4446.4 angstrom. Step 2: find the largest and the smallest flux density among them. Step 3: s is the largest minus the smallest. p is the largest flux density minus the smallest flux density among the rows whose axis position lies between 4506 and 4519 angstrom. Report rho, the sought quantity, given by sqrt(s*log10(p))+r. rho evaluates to 2.4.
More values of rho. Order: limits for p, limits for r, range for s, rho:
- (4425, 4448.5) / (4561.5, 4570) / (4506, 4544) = 2.2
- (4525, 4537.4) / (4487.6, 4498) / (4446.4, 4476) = 1.8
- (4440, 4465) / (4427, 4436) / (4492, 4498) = 1.7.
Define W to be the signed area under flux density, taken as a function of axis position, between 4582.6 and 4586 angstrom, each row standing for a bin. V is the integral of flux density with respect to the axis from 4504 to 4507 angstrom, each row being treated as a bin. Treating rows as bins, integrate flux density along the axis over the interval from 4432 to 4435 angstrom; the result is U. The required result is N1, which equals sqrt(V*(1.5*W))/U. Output 1.6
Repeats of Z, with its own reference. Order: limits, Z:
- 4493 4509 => -0.05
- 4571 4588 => 0.00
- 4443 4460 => 0.03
